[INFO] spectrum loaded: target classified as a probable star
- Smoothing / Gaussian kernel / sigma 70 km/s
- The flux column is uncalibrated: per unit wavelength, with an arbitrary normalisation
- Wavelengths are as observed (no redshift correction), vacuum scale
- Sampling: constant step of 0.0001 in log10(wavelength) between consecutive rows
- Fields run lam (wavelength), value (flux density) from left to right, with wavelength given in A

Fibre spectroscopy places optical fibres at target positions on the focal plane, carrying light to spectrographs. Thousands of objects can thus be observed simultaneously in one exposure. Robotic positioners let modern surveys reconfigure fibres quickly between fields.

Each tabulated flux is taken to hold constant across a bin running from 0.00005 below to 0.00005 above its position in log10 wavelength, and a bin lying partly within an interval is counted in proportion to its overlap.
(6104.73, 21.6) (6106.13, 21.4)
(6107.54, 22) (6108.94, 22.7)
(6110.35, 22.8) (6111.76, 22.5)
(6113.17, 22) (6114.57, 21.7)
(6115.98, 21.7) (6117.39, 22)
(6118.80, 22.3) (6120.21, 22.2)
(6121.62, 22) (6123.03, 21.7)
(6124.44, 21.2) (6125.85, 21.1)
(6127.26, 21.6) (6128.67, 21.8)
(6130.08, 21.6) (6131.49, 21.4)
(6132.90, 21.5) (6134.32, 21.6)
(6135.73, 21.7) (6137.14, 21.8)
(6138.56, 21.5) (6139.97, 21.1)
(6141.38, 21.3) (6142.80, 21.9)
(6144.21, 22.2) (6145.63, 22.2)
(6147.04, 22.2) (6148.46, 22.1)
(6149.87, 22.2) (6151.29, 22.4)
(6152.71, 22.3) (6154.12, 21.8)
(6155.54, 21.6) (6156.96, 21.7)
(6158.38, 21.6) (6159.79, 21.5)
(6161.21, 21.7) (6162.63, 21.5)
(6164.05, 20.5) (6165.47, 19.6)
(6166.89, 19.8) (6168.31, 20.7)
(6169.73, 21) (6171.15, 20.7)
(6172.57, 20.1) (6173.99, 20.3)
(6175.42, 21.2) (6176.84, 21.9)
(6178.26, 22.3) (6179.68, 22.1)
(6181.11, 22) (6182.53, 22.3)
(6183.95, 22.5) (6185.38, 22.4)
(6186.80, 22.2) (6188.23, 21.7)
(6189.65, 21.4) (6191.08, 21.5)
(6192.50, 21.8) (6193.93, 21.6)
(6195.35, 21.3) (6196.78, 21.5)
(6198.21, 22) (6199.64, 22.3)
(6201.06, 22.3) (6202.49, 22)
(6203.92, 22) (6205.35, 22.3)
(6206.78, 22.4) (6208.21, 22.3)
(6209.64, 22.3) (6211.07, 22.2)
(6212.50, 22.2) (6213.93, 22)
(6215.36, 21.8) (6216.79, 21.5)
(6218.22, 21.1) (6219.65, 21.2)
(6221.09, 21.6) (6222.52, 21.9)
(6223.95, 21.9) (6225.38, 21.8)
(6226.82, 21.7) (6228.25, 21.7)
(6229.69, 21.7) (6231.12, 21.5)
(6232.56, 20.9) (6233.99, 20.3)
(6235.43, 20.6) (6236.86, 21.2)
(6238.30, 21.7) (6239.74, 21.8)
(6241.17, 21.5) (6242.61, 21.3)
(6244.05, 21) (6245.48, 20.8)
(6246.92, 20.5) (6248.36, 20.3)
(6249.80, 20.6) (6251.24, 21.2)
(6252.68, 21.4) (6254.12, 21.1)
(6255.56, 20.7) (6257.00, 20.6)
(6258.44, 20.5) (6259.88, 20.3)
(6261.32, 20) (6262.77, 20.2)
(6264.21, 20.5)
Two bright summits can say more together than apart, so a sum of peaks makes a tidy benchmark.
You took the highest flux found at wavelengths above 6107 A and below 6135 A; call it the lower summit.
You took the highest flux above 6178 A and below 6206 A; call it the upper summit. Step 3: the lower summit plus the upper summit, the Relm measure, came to 45.30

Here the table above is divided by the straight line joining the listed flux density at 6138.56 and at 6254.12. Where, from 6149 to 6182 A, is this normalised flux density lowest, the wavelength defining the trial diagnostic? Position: 6165.47 A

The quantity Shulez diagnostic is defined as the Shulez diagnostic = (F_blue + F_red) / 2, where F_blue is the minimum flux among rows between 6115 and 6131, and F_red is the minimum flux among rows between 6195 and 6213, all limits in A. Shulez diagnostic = 21.2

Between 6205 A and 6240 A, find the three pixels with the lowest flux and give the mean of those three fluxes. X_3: 20.6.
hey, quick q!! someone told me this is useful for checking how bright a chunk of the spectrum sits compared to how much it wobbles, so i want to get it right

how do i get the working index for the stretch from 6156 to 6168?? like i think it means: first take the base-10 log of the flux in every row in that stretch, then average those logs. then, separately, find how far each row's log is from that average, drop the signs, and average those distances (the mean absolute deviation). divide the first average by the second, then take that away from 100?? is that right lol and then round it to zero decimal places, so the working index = 18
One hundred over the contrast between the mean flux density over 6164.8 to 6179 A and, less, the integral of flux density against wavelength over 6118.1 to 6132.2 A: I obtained -0.351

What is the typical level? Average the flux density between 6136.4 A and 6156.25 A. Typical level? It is 21.9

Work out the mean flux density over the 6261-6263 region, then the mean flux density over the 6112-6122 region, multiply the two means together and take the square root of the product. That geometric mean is 21.0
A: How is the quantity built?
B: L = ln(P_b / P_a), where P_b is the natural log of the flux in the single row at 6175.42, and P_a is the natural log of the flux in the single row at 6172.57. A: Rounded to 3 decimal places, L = 0.018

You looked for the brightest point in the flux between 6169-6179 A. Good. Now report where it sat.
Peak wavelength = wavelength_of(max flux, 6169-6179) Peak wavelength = 6178.26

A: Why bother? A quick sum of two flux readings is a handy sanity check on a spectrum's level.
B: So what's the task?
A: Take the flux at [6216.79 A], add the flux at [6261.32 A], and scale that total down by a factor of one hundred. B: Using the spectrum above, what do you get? 0.415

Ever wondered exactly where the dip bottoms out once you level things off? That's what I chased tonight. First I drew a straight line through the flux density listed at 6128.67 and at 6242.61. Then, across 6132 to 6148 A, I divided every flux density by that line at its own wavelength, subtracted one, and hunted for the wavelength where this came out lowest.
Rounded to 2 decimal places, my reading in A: 6139.97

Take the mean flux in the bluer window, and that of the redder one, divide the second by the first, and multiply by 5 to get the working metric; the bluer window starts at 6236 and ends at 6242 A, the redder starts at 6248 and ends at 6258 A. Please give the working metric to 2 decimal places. 4.84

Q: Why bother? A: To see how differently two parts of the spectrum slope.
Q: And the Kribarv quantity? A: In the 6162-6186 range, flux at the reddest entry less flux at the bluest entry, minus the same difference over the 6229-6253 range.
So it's 1.2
